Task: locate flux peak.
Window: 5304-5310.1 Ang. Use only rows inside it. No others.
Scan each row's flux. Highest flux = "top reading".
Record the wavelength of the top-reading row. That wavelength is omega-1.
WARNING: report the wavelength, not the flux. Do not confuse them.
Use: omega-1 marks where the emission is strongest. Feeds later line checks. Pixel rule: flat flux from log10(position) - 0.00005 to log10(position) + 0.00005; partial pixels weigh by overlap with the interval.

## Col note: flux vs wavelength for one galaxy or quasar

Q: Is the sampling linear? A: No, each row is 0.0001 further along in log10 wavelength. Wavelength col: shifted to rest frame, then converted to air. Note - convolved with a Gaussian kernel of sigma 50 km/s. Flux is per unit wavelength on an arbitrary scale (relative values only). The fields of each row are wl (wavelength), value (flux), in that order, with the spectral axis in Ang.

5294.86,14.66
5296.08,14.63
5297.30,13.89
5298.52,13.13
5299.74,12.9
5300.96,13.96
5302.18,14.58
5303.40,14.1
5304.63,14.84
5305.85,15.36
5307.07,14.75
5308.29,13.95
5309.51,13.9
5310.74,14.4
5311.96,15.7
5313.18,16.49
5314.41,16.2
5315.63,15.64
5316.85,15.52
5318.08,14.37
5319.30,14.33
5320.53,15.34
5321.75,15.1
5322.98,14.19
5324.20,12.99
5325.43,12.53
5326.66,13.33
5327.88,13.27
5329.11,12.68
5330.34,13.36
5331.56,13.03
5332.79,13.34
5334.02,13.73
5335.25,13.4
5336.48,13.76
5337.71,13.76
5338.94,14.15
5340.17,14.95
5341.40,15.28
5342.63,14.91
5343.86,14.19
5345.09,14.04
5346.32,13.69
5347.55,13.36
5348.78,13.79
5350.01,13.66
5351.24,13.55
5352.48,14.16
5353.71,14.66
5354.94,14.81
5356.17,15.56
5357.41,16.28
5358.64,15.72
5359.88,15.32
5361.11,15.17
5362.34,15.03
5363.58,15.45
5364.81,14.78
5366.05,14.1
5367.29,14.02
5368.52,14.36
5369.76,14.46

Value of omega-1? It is 5305.85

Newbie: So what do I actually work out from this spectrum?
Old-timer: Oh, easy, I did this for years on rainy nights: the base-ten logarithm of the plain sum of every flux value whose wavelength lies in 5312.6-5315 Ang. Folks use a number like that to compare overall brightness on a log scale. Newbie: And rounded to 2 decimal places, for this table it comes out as 1.51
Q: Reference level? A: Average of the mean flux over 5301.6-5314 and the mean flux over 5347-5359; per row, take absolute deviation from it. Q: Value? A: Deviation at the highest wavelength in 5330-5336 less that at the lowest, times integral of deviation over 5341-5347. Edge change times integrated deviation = -0.1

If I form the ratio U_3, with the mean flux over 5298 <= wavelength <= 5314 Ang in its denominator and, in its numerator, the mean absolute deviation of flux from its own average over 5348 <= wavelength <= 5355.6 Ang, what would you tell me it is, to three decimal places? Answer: 0.030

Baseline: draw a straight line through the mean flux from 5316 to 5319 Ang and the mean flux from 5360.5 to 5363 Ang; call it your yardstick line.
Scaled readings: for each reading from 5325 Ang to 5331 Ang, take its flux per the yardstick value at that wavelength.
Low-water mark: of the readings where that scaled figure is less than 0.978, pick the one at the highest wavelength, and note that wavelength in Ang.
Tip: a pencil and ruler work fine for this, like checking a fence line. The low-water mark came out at 5330.34 Ang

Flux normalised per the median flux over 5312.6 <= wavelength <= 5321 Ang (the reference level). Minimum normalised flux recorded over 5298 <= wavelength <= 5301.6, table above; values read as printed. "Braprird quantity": 0.831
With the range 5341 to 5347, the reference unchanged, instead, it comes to 0.882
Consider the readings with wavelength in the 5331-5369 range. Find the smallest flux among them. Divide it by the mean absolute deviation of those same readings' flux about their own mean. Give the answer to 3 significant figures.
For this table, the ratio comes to 18.6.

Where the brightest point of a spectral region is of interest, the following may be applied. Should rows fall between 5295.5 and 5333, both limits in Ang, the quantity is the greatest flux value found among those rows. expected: 16.49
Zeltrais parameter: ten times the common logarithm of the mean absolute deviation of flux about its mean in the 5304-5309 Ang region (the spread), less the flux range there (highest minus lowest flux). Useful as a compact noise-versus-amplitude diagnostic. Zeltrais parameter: -5.5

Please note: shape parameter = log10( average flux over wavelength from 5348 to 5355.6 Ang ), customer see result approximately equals 1.15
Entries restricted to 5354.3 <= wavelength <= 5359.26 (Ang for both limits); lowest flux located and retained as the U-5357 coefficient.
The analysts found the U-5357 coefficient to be 14.81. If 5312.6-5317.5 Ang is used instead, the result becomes 15.52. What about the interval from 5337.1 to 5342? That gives 13.76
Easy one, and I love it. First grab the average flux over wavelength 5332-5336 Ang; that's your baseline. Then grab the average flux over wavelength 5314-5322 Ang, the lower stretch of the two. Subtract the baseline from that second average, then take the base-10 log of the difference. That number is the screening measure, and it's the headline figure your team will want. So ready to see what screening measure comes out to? 0.2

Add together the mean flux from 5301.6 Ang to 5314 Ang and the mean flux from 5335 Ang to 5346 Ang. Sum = 29.1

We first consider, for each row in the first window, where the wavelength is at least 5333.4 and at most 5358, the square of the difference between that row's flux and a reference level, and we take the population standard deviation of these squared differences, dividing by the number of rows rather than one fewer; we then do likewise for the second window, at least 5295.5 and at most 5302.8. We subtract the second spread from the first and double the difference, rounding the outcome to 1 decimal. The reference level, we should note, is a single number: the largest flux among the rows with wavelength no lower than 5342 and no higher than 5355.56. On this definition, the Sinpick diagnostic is -1.5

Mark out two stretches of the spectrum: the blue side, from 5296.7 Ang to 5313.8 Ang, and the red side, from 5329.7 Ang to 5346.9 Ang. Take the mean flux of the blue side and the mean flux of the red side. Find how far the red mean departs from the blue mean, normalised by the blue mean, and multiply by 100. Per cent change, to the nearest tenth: -3.1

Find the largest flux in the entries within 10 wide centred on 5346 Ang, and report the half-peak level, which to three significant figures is 7.64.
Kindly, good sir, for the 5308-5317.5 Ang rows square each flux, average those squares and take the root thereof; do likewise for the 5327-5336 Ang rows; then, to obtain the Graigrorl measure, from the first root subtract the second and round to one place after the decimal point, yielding 2.0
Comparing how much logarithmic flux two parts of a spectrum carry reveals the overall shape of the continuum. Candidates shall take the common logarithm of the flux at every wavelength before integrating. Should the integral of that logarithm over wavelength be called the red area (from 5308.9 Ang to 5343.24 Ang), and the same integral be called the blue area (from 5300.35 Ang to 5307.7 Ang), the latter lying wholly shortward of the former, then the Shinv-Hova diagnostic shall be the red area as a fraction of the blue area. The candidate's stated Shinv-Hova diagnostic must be 4.6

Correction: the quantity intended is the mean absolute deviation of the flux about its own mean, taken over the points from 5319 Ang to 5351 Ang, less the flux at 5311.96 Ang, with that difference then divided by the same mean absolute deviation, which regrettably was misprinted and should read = -25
